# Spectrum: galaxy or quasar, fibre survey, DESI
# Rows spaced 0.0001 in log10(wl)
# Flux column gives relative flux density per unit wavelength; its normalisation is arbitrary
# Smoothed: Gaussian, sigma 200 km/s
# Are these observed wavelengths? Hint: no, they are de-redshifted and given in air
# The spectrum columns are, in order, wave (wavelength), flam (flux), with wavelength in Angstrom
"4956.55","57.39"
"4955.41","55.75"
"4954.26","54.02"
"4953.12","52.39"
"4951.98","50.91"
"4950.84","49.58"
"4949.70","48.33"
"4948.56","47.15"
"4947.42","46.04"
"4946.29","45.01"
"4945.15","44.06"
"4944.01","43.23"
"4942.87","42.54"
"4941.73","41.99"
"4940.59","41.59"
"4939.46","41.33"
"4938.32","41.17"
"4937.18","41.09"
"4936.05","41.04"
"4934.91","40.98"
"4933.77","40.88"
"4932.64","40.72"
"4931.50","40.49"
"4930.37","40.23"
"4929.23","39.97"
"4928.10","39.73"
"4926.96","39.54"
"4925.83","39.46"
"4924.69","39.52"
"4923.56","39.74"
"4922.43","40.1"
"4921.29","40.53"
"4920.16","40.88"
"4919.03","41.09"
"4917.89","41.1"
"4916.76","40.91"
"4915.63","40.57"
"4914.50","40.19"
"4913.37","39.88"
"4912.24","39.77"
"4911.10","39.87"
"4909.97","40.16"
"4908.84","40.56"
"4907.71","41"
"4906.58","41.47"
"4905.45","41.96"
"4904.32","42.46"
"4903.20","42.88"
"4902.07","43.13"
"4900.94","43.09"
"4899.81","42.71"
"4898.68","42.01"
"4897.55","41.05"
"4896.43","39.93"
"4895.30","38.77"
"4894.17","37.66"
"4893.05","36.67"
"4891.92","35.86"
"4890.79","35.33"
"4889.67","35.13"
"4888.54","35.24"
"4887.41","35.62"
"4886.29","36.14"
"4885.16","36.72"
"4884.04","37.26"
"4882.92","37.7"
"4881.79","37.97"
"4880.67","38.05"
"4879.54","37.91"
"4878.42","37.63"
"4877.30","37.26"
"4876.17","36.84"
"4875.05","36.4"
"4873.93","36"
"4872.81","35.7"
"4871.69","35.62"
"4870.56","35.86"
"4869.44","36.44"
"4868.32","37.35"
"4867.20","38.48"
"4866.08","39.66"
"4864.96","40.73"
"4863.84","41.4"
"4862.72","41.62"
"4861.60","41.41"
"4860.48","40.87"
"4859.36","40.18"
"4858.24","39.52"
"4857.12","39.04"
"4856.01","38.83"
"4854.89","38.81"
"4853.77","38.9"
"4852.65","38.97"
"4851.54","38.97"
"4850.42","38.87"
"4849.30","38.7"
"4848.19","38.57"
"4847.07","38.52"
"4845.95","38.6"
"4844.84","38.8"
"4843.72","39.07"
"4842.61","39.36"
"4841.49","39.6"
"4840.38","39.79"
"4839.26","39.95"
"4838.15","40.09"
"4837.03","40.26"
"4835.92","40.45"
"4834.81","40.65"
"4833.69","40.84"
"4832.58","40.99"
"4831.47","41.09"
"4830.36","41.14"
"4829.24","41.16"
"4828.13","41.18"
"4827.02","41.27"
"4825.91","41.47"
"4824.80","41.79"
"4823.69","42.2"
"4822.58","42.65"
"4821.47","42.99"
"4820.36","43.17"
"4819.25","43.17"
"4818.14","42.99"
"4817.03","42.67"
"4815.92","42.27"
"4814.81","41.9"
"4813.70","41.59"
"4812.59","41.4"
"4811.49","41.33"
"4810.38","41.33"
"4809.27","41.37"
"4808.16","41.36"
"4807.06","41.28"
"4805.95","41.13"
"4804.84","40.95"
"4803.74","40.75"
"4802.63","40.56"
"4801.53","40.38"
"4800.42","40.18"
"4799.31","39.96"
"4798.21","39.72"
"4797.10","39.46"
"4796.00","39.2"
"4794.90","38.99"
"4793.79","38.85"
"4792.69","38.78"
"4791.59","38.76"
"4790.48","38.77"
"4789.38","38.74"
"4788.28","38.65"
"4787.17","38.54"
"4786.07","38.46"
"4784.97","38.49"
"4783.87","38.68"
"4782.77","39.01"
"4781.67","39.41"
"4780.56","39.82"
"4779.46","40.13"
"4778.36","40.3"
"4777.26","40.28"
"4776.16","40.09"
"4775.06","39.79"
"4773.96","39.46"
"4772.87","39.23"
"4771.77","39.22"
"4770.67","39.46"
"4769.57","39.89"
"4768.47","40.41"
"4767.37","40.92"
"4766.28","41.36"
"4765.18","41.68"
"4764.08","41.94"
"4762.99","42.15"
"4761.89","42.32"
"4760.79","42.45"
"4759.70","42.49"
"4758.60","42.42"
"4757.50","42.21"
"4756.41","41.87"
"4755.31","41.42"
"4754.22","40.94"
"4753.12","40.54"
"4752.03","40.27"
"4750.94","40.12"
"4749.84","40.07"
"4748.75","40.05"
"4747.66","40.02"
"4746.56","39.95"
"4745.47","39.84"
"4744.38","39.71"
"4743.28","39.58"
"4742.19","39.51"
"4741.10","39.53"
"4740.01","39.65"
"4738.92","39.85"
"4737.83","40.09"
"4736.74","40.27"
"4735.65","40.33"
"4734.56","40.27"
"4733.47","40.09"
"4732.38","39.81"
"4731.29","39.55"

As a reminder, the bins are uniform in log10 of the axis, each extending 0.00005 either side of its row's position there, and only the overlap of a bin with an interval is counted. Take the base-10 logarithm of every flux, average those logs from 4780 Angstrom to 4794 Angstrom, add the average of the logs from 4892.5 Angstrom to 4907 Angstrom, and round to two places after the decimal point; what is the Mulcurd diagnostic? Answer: 3.20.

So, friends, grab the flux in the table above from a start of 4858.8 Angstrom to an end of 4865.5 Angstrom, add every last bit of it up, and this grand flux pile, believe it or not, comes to 246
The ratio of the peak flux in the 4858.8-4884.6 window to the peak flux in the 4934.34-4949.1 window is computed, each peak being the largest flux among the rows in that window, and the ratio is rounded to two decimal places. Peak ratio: 0.88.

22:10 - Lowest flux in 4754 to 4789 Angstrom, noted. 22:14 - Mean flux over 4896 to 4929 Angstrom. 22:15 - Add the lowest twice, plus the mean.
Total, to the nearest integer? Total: 118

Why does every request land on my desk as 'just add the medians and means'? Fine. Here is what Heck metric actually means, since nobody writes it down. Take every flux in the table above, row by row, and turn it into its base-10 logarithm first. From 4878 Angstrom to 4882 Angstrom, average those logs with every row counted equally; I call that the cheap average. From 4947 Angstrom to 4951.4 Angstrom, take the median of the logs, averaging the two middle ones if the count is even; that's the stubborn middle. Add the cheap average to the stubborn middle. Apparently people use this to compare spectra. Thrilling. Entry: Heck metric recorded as 3.26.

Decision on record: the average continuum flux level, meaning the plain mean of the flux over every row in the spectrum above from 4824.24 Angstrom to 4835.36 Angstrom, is 41.2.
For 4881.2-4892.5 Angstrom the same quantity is 36.3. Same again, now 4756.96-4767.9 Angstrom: 42.0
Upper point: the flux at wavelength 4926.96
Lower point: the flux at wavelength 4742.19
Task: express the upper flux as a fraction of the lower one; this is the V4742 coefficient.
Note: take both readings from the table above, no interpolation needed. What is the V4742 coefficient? 1.001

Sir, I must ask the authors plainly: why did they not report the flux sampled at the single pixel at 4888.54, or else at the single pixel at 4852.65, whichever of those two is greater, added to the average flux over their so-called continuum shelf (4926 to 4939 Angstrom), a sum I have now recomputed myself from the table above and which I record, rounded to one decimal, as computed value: 79.5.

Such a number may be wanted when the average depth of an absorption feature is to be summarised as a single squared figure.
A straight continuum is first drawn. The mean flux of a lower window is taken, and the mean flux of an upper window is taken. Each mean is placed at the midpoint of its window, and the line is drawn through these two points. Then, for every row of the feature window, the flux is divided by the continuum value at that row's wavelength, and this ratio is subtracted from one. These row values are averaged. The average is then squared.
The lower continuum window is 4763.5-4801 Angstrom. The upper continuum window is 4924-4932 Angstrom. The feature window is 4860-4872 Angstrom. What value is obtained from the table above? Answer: 0.0003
